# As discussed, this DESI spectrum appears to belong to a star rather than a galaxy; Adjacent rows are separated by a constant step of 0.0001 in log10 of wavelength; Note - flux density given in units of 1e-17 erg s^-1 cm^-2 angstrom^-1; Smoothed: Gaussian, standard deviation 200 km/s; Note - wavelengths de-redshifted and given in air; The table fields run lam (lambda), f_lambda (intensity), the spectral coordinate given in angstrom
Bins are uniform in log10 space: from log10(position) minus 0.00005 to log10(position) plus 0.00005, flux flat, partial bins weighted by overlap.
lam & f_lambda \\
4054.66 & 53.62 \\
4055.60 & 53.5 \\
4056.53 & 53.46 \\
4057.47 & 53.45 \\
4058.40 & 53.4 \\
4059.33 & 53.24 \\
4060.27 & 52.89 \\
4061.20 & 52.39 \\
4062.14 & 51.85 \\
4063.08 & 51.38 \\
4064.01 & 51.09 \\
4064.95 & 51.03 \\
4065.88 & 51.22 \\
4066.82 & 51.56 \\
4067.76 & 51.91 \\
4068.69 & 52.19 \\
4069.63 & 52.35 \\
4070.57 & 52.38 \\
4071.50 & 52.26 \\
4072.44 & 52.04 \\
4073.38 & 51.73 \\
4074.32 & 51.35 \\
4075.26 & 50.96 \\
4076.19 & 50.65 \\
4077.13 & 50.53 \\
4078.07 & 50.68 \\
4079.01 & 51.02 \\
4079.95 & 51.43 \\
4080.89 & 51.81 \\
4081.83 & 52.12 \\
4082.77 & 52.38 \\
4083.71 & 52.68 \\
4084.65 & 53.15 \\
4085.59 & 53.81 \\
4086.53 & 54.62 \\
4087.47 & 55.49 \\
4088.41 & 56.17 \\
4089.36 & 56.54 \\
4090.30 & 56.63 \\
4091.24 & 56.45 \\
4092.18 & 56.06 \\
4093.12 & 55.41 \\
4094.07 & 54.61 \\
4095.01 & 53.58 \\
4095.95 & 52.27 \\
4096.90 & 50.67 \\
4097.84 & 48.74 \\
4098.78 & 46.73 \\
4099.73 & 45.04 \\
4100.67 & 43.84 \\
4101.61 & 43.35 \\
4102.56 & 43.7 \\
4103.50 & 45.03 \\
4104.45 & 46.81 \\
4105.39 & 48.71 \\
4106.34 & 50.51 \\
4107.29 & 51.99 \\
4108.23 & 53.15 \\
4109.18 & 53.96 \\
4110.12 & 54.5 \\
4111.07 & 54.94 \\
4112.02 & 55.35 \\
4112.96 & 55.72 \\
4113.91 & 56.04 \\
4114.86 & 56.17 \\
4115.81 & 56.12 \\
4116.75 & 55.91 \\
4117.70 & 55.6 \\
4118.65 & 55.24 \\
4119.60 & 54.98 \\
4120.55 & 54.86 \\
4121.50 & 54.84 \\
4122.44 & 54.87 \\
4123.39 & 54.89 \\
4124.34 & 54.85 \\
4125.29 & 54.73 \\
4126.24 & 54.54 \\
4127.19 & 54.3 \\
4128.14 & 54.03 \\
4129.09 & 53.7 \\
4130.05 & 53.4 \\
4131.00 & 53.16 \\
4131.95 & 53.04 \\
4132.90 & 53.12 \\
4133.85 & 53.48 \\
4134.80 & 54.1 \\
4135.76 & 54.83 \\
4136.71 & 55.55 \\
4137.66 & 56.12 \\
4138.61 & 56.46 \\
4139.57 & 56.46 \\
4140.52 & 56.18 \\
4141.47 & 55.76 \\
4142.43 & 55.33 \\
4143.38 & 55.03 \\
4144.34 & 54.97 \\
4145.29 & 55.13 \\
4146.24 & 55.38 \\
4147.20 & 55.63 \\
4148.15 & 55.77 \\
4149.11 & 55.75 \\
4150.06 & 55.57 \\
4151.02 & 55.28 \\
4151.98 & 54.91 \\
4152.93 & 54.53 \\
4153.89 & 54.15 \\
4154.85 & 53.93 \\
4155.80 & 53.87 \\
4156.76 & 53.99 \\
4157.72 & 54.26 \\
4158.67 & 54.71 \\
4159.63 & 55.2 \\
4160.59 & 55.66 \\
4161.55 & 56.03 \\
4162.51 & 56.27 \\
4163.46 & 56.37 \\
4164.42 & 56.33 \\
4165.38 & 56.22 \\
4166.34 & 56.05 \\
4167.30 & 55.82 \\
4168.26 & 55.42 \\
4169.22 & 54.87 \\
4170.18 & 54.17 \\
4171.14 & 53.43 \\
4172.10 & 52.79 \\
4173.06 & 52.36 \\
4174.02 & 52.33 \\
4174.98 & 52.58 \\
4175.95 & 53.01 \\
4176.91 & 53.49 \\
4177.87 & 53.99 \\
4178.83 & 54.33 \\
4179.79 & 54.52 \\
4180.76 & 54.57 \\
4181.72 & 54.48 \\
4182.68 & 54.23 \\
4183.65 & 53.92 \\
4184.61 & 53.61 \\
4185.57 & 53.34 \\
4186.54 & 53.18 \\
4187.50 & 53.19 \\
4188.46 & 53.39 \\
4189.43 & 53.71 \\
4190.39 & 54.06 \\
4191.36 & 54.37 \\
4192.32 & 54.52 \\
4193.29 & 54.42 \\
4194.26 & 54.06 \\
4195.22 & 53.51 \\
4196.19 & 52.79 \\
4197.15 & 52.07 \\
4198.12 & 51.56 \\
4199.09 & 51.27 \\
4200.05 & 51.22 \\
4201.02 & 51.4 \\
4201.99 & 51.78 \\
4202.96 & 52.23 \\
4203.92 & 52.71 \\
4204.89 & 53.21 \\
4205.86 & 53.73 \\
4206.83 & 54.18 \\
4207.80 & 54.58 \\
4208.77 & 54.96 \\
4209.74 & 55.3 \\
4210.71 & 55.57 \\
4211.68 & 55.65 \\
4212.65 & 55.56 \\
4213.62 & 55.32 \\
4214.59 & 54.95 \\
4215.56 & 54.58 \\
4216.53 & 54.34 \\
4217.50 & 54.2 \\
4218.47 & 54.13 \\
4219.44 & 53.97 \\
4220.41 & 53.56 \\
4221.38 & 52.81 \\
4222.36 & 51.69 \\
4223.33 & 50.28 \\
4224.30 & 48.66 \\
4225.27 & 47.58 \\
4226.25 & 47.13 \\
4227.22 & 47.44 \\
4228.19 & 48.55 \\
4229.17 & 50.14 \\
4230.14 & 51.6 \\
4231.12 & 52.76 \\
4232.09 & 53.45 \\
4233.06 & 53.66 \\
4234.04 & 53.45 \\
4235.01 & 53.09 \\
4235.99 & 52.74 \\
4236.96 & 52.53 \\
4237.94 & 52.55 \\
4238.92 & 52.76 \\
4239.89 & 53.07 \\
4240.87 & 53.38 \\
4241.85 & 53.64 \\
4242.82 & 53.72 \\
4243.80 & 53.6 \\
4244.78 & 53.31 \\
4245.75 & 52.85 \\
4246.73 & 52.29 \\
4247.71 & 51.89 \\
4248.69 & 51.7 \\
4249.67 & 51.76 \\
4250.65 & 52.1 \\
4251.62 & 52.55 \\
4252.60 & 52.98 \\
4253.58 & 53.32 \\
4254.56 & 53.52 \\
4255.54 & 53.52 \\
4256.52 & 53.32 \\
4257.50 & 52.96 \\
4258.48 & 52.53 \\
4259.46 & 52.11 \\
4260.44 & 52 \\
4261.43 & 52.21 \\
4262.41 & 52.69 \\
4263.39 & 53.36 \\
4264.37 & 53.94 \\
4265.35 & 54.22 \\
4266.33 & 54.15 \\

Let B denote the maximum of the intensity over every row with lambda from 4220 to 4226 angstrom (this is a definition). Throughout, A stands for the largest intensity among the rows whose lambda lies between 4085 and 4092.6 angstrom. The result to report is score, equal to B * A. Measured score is 3033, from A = 56.63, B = 53.56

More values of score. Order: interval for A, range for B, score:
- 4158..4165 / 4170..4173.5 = 3054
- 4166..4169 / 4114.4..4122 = 3148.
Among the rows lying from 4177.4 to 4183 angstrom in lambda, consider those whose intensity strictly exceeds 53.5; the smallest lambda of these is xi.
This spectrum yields 4177.87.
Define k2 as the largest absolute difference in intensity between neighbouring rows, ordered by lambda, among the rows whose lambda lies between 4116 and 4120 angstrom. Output 0.36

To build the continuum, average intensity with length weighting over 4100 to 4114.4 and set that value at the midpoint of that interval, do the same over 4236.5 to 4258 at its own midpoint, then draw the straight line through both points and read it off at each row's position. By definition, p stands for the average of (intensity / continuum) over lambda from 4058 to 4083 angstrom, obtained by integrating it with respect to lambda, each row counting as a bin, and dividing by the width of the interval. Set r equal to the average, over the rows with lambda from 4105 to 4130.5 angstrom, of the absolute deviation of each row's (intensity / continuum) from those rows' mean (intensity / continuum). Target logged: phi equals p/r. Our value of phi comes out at 46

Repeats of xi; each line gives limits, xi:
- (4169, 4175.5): 4169.22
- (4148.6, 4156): 4149.11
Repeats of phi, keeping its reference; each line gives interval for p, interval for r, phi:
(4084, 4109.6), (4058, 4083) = 77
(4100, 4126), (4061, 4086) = 85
